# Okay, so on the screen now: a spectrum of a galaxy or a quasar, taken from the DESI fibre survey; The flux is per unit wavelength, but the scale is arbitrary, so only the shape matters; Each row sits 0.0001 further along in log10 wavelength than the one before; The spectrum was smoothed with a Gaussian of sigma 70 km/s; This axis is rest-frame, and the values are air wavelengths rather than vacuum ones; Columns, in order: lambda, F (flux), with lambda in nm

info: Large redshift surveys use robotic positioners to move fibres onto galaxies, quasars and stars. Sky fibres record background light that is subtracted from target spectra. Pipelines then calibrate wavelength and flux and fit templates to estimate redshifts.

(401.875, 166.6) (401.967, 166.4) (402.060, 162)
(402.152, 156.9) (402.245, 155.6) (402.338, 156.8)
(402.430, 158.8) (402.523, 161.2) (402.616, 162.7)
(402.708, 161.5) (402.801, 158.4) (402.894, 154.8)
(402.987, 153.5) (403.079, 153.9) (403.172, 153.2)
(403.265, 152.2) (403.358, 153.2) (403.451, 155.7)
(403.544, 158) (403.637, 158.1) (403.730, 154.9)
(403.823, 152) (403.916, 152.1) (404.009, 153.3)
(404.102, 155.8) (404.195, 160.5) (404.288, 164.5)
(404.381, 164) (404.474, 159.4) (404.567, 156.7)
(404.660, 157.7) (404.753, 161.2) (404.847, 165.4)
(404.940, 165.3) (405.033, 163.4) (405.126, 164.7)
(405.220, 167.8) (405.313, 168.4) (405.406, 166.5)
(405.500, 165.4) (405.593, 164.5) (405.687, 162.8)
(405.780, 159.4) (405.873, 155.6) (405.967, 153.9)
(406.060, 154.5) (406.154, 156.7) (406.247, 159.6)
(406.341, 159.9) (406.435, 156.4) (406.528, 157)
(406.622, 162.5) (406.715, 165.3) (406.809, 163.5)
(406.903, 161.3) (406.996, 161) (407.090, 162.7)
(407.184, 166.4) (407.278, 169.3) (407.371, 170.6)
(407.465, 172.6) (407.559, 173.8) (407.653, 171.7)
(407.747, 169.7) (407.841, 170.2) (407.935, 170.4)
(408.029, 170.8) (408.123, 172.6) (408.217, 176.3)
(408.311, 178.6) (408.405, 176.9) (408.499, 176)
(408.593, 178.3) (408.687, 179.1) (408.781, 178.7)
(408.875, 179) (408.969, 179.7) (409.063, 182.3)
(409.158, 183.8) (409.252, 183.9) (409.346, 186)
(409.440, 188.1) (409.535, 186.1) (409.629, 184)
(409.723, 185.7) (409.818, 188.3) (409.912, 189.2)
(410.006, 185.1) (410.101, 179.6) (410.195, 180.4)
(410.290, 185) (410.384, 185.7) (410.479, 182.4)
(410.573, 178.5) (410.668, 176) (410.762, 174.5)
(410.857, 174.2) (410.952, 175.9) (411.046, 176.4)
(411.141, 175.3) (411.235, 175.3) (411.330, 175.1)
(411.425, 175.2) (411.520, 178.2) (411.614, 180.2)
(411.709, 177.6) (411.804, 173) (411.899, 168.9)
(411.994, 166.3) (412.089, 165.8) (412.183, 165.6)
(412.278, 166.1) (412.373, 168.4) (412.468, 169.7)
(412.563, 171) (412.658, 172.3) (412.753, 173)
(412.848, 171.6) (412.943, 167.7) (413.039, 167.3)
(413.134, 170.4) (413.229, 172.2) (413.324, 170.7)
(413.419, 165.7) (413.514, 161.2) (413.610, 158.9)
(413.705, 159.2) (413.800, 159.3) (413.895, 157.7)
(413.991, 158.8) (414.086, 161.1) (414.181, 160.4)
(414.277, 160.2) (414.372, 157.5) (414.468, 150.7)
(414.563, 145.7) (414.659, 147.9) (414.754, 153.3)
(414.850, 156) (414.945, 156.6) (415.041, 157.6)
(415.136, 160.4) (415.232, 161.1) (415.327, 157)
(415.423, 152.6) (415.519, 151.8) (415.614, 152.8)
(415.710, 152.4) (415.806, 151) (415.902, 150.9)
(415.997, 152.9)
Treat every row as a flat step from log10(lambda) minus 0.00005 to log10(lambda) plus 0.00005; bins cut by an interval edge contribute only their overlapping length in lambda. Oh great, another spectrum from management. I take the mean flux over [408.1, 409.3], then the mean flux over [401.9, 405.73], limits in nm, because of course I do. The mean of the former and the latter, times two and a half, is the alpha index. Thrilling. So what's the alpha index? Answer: 423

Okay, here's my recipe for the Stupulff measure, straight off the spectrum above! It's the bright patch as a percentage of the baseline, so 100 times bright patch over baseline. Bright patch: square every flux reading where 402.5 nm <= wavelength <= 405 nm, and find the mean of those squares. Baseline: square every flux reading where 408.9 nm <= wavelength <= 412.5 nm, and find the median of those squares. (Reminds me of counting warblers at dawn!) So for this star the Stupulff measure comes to 78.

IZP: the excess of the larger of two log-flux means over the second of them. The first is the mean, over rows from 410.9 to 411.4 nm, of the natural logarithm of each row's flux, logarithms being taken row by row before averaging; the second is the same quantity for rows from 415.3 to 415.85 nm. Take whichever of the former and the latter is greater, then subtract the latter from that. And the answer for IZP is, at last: 0.14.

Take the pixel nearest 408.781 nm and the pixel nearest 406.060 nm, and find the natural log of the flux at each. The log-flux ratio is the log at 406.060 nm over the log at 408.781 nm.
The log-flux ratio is 0.97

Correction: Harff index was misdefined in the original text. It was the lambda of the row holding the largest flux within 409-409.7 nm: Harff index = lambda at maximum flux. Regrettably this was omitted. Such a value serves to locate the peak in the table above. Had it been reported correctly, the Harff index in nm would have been 409.440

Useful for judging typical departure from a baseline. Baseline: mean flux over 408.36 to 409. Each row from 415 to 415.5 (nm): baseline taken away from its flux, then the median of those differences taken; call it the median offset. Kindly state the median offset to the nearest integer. -21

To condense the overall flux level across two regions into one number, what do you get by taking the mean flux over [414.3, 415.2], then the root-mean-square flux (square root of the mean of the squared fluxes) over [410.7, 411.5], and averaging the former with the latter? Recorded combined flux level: 165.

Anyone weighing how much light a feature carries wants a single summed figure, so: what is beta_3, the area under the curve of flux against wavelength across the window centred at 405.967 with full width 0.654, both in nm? 103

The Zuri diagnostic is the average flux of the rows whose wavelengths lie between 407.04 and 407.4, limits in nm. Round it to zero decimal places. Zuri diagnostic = 167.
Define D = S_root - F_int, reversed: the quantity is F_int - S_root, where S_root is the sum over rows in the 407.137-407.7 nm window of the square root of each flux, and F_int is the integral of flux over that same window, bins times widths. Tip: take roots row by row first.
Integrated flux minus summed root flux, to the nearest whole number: 18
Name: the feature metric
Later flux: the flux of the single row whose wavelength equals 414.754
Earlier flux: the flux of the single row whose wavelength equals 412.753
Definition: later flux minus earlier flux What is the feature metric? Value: -20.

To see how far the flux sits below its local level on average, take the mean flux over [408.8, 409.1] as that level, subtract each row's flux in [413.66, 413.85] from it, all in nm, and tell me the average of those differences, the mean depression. 21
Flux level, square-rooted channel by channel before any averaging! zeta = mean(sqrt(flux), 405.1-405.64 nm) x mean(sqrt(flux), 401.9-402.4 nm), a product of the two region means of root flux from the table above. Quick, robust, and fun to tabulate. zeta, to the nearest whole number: 163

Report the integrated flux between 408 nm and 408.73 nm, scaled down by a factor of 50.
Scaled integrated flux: 2.6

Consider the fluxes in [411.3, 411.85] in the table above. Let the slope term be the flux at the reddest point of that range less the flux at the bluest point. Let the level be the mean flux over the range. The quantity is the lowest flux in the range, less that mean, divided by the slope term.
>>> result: 1.7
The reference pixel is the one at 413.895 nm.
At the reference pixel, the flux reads 157.7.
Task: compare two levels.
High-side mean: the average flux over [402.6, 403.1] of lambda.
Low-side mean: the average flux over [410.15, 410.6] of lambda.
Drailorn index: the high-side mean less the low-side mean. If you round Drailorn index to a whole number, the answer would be -25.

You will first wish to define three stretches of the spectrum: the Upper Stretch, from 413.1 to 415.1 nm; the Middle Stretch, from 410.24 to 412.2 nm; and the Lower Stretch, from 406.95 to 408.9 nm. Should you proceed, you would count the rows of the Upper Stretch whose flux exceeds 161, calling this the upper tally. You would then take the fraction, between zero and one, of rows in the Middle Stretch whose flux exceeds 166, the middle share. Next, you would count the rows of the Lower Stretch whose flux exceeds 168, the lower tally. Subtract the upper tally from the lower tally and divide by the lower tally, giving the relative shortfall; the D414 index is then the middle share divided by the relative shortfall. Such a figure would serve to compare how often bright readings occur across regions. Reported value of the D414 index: 1.36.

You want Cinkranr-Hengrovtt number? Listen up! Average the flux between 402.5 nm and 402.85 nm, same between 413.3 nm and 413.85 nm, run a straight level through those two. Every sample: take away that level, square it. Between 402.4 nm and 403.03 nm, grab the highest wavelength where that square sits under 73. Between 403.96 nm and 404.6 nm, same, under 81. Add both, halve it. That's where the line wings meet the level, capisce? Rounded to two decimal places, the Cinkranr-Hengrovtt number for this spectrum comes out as 403.78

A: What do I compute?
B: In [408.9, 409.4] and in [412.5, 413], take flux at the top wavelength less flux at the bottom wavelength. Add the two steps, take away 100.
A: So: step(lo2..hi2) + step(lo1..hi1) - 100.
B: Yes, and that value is -97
